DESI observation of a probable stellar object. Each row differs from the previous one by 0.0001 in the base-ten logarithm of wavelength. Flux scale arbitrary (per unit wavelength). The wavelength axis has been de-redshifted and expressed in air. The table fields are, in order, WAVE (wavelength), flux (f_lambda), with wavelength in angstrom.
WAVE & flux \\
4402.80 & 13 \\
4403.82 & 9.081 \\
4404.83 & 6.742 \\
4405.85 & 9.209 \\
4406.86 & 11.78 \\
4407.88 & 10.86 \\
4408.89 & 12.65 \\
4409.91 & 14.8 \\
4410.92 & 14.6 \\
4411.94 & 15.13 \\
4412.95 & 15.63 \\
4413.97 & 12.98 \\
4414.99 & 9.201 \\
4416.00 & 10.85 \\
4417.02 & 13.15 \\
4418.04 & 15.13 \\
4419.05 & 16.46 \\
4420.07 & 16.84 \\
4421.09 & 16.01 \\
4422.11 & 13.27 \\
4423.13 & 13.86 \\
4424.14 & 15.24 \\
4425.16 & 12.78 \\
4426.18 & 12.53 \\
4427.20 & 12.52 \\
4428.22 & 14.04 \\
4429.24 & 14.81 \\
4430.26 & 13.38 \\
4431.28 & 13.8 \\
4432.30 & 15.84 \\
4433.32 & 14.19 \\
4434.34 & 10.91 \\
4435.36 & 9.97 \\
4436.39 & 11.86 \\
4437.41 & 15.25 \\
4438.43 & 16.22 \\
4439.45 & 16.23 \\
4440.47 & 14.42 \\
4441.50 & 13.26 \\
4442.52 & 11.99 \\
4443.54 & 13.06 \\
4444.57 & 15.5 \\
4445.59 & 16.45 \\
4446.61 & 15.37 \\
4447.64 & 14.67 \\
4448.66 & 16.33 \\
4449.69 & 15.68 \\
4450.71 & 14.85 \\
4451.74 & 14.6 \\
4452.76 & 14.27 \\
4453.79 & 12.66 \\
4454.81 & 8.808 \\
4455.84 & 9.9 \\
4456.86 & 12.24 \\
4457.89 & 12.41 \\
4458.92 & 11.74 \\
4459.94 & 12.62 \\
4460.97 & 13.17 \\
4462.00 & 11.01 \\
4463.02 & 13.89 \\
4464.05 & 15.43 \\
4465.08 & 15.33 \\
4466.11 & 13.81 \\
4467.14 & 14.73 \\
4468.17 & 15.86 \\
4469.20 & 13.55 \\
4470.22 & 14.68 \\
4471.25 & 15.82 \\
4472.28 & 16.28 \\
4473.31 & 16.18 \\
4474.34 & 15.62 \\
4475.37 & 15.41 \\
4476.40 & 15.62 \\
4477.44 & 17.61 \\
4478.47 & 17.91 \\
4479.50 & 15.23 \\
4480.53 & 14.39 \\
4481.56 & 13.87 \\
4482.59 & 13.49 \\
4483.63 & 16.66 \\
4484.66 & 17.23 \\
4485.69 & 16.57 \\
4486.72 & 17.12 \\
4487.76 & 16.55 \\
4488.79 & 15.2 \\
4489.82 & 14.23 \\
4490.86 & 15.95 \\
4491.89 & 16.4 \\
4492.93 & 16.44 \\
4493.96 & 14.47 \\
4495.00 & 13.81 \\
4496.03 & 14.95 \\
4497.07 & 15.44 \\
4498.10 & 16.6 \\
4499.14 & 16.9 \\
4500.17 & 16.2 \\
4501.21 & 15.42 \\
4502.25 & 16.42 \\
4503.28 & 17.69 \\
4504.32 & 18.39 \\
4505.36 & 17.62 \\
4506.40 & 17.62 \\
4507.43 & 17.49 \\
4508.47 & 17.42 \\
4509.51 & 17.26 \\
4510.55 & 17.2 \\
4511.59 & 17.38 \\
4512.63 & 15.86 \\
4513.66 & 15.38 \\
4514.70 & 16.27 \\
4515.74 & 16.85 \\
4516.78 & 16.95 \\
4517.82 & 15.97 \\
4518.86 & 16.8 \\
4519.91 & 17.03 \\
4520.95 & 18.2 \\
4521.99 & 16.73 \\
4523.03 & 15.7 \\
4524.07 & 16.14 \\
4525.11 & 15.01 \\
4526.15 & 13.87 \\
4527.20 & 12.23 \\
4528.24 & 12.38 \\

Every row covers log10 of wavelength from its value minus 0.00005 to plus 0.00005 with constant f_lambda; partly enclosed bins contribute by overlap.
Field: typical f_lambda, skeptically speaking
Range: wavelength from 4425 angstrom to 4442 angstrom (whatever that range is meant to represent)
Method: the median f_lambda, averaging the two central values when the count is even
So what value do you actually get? 13.8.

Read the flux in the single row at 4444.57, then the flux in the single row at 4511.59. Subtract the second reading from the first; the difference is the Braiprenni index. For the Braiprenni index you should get -1.9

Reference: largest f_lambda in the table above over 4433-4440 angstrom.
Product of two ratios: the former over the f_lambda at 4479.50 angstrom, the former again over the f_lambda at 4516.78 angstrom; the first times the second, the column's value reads 1.02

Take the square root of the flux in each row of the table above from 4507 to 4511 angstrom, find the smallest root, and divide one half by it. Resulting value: 0.121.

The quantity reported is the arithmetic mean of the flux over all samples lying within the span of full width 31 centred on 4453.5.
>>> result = 13.9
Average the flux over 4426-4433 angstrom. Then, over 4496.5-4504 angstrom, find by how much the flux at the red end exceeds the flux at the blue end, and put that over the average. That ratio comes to 0.16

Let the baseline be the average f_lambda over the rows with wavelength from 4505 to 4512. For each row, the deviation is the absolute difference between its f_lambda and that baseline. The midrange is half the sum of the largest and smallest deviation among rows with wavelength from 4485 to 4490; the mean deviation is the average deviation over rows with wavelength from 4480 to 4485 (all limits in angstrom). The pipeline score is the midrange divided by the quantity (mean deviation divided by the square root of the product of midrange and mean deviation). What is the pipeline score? 1.5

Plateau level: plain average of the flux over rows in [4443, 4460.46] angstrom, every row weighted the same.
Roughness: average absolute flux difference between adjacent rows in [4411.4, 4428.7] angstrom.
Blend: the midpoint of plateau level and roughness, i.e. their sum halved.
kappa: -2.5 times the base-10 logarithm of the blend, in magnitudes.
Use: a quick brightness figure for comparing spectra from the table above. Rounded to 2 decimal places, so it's -2.20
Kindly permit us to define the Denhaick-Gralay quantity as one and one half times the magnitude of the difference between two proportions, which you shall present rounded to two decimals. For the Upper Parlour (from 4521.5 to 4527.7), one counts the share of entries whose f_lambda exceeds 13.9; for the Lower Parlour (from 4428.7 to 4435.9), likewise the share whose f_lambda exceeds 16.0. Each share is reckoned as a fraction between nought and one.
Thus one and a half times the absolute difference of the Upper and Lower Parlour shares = 1.00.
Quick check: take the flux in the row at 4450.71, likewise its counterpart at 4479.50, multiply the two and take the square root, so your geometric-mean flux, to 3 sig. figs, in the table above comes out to 15.0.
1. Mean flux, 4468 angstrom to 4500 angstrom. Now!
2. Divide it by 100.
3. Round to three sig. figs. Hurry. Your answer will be 0.157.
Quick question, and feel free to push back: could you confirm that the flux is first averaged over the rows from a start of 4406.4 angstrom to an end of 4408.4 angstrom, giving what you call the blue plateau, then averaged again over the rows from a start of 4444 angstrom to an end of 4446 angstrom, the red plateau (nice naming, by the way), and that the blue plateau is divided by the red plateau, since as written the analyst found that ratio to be 0.71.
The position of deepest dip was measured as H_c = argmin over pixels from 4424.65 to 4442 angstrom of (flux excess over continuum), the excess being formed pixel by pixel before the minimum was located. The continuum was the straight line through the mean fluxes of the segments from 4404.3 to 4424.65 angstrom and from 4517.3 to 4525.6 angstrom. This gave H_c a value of 4435.36 angstrom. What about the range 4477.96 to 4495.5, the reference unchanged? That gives 4495.00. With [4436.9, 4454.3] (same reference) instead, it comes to 4442.52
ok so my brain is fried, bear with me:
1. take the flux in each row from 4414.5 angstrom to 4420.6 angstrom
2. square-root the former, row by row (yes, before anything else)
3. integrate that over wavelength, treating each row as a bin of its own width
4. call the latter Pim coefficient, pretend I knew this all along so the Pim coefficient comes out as 22.4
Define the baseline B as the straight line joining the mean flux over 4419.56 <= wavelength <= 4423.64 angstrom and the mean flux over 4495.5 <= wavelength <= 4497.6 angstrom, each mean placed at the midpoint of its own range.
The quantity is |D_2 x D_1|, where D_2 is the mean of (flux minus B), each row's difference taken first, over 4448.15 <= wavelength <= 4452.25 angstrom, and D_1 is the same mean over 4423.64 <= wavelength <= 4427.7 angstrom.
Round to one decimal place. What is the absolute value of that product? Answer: 0.5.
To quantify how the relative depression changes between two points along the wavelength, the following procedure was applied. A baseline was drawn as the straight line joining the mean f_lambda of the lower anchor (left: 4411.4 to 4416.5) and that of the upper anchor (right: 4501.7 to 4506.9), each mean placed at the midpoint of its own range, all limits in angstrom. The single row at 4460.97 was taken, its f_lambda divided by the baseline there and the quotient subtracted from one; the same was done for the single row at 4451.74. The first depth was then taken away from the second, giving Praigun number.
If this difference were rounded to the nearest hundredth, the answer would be -0.13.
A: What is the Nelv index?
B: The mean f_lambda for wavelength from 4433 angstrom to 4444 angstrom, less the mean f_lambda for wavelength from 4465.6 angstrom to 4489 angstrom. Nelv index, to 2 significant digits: -2.2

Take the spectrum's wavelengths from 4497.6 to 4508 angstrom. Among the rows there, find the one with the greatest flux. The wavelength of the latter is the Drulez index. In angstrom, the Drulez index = 4504.32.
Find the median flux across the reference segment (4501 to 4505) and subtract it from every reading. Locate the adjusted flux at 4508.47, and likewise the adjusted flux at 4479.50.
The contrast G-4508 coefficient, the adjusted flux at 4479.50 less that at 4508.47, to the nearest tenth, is -2.2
